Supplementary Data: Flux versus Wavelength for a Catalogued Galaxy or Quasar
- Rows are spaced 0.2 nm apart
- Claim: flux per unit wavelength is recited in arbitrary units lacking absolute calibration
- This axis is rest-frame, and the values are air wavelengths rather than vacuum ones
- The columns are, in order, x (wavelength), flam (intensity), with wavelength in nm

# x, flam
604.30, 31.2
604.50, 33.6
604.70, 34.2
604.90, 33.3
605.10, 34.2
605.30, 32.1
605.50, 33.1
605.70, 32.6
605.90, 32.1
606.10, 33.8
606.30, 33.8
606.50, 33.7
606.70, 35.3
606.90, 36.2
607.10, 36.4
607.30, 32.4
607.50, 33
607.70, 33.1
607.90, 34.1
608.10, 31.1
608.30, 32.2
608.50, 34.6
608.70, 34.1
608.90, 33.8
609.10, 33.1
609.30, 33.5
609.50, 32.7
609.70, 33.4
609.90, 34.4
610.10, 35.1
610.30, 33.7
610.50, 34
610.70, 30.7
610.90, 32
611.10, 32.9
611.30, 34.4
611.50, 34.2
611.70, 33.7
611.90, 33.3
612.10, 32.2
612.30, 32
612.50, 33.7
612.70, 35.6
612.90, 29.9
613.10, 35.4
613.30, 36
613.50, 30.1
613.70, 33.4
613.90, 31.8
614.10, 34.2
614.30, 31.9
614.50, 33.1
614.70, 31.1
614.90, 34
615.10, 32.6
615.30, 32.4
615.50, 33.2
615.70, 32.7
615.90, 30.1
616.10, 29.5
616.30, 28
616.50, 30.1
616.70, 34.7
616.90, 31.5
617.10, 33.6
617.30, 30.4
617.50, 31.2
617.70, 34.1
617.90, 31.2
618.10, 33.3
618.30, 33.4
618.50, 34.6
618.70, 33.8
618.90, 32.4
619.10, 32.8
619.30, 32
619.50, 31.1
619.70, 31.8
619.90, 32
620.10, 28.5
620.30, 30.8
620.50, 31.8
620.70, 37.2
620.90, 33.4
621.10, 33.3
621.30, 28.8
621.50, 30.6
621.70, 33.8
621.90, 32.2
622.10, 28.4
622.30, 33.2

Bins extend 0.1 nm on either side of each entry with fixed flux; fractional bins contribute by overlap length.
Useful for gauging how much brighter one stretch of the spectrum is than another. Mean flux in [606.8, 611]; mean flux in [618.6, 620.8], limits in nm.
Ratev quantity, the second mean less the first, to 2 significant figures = -1.3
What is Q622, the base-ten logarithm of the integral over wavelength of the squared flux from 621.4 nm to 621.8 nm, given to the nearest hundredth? 2.62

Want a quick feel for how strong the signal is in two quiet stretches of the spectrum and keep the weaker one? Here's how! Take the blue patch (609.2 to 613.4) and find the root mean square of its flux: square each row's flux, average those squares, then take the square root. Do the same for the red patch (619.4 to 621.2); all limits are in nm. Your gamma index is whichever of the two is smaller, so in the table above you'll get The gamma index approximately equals 32.3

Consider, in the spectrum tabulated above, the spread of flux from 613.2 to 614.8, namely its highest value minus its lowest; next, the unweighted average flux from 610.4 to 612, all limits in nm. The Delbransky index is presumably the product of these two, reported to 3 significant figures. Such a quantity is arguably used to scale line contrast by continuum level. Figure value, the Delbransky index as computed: 196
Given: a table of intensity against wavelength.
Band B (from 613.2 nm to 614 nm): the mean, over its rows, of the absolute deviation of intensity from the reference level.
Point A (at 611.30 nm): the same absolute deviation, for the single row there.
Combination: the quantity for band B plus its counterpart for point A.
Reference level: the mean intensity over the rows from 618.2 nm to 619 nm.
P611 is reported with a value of 2.8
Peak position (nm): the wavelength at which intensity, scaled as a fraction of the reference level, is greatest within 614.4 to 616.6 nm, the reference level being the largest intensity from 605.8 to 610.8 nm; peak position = 614.90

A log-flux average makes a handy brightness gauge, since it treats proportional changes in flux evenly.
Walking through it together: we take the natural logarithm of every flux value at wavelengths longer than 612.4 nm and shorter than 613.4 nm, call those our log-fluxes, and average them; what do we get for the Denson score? 3.53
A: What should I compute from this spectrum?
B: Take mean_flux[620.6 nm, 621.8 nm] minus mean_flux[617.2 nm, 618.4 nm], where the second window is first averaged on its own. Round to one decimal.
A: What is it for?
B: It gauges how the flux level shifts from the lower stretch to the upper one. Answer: 0.6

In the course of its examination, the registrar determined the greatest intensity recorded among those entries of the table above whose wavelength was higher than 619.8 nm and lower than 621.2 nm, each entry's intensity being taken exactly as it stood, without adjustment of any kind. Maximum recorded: 37.2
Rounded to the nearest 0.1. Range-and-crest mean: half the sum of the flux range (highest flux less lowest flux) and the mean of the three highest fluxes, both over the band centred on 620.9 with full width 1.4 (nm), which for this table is 21.5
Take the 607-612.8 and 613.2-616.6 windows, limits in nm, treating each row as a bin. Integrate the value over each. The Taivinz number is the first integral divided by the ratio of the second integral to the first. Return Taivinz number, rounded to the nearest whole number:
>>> 345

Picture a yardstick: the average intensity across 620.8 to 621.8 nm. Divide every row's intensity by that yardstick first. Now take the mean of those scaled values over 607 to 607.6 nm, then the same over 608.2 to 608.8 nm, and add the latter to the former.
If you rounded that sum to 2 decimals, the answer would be 2.11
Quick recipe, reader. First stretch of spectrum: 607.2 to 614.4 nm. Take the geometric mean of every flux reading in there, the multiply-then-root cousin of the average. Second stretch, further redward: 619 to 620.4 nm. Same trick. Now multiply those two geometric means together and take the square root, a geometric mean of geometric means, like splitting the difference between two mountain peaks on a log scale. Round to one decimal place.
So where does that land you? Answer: 32.2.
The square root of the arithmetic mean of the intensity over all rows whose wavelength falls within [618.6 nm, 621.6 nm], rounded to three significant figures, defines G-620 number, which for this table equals 5.66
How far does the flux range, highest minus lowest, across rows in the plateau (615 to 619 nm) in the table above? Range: 6.70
